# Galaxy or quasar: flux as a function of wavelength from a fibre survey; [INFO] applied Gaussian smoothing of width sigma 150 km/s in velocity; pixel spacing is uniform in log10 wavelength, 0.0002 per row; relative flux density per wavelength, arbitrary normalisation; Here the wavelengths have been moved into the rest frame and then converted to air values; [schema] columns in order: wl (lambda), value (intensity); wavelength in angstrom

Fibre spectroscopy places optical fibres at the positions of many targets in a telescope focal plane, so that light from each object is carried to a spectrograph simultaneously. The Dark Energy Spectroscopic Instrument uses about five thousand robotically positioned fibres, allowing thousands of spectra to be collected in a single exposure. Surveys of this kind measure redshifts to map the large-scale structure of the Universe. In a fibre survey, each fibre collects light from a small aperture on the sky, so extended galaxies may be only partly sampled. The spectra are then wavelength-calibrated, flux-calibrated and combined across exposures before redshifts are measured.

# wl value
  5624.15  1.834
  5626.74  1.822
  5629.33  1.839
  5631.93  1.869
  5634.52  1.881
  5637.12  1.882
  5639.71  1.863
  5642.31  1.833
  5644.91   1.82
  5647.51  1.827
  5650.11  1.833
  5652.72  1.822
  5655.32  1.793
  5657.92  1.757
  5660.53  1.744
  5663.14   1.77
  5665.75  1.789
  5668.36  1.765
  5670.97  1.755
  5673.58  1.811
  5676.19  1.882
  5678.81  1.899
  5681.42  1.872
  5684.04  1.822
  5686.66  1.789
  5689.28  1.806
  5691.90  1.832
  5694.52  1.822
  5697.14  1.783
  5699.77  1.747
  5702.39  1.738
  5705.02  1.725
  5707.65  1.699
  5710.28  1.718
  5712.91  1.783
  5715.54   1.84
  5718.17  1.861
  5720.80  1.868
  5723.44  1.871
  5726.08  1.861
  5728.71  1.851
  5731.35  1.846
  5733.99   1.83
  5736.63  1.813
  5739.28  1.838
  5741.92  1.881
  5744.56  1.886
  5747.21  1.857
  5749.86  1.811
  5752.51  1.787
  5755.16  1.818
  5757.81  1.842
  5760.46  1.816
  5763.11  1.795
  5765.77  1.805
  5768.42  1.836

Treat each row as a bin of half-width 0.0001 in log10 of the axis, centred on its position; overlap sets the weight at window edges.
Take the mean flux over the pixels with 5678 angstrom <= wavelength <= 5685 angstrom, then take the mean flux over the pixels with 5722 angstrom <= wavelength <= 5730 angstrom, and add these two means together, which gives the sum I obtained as 3.73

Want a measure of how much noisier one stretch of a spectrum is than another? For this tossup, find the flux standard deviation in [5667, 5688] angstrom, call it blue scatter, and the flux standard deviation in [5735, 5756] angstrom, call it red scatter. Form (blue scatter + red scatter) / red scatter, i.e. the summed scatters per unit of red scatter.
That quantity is 2.5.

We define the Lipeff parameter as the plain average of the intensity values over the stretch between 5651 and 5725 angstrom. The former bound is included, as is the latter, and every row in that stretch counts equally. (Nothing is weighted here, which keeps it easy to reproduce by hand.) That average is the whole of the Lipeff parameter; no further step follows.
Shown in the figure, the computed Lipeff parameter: 1.799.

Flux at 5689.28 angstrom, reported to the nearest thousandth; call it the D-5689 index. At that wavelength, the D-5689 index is 1.806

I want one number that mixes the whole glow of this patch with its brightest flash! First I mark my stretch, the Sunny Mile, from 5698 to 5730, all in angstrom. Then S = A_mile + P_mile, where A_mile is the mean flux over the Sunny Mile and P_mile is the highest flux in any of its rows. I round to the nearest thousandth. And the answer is 3.668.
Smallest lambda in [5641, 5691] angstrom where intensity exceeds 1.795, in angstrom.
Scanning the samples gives 5642.31 angstrom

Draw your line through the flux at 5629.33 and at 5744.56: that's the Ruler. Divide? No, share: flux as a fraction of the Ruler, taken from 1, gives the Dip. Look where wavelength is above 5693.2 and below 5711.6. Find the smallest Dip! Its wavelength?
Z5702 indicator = 5694.52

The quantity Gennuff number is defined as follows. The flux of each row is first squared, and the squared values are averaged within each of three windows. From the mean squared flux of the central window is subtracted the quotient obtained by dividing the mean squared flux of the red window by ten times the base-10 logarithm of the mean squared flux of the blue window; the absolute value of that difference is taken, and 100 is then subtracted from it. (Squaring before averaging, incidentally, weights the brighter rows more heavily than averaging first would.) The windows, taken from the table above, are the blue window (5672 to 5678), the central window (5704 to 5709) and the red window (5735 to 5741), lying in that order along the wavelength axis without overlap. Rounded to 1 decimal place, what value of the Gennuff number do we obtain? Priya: -97.7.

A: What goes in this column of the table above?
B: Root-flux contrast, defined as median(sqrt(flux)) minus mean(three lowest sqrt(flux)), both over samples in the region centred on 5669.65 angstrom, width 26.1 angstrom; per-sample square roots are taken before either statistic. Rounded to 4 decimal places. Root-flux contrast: 0.0103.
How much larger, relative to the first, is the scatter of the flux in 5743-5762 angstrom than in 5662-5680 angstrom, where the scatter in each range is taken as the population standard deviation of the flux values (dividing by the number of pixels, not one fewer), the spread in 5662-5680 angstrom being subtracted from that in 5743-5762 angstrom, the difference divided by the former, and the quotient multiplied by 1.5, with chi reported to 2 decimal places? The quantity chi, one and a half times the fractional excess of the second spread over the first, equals -0.65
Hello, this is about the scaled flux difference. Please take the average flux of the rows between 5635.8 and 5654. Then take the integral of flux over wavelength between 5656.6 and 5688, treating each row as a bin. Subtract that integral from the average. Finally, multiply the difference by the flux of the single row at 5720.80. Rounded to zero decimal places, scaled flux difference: -102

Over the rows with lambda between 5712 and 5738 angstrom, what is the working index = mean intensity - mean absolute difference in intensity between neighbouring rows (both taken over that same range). 1.83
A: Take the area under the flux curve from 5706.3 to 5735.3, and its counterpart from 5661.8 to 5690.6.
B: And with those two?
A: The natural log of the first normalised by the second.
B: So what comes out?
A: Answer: 0.011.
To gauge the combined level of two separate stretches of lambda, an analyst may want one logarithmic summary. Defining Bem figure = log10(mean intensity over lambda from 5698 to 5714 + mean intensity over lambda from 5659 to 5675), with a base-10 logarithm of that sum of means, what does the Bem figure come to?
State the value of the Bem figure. 0.545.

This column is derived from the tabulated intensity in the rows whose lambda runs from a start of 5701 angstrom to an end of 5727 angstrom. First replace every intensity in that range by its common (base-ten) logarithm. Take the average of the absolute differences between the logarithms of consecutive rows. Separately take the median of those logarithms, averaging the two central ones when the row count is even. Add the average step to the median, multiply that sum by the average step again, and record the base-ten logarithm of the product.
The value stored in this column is -2.80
